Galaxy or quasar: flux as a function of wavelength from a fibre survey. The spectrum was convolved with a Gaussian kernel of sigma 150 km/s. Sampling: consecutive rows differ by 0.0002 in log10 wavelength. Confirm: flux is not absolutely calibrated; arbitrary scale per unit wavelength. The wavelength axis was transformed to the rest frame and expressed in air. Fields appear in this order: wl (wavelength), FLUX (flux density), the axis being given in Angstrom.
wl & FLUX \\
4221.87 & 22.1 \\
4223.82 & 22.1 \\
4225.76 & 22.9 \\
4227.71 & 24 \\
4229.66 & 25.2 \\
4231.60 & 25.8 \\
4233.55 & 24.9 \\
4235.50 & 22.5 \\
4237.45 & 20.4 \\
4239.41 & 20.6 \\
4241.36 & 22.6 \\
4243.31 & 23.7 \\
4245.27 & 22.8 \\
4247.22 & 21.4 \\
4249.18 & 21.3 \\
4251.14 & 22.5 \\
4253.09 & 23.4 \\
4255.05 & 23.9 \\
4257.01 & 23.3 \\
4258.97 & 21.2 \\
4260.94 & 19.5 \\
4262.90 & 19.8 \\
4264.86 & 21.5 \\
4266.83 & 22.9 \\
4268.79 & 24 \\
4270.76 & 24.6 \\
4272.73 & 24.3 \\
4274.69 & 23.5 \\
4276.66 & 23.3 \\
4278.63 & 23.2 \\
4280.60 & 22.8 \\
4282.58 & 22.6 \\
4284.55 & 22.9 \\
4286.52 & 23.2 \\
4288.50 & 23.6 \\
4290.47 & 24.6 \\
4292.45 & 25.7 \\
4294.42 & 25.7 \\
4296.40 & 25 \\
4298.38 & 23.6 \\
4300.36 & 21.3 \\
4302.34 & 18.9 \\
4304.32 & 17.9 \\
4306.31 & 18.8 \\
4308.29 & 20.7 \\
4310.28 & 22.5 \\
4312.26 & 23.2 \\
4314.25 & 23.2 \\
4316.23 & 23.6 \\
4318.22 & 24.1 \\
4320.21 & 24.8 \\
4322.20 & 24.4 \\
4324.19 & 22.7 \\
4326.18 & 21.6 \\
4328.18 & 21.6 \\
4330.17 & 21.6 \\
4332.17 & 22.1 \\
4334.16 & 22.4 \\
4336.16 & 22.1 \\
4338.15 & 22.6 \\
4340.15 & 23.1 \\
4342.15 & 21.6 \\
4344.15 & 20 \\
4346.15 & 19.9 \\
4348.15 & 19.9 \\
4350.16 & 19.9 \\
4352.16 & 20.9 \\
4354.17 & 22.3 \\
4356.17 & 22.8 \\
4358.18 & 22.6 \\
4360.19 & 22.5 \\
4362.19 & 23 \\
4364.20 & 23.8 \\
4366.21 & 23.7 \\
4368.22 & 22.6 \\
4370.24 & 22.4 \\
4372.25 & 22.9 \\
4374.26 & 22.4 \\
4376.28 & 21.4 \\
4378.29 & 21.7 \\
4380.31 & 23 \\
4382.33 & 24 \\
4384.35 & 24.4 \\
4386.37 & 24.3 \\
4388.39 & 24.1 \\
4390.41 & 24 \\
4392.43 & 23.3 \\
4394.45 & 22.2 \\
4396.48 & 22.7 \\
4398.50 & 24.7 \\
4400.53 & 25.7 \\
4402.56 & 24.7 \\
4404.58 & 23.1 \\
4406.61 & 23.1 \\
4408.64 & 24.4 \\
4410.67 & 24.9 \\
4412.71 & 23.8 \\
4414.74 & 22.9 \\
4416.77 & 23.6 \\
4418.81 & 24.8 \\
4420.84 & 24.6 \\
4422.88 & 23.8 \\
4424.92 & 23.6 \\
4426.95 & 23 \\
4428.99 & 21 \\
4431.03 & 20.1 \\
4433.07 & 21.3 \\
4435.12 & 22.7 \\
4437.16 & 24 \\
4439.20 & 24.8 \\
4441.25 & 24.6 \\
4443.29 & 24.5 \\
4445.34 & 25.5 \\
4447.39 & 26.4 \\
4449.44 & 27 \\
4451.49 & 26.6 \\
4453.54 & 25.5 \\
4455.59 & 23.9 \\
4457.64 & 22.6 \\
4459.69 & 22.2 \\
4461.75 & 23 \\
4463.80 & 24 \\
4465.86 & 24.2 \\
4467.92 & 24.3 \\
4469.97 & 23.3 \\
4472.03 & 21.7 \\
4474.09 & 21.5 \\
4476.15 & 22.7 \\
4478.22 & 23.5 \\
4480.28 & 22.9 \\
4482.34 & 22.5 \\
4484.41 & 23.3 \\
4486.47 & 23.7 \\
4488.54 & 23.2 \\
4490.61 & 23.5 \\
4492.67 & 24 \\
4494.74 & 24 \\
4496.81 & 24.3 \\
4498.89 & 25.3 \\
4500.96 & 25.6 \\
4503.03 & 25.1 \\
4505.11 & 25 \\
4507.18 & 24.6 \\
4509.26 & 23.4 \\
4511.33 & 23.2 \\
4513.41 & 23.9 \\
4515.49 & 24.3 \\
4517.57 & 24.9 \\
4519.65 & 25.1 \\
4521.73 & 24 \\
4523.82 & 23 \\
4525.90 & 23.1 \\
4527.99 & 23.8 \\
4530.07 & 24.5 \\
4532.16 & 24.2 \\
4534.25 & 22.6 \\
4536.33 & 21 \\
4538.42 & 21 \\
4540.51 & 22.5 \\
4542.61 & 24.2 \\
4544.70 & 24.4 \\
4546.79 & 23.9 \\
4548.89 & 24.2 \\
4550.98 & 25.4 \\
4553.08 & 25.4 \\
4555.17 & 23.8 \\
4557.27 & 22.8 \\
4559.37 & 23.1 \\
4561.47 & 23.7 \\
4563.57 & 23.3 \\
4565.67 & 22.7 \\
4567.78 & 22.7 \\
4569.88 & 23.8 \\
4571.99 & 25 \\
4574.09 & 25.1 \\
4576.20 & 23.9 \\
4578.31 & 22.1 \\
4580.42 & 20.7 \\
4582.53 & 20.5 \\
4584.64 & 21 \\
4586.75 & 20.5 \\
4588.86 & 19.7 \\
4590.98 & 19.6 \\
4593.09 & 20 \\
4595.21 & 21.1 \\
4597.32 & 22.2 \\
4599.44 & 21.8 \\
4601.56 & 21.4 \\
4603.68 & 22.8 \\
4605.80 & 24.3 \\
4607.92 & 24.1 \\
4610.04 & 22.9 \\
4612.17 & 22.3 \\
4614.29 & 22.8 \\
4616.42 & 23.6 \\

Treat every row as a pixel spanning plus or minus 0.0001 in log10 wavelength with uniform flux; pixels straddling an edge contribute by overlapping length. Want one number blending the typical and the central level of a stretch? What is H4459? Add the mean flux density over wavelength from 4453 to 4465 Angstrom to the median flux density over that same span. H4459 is 47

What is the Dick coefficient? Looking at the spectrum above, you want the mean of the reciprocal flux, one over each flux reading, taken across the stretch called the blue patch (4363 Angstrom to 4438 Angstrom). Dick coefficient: 0.0430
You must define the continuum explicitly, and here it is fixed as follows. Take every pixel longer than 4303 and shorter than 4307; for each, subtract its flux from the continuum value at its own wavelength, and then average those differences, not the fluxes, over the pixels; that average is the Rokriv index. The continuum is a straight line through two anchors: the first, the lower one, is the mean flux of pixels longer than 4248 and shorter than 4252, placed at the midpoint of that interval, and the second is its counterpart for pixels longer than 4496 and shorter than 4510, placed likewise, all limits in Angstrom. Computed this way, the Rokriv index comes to 4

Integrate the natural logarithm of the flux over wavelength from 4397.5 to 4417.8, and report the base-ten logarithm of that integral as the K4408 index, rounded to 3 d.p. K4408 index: 1.810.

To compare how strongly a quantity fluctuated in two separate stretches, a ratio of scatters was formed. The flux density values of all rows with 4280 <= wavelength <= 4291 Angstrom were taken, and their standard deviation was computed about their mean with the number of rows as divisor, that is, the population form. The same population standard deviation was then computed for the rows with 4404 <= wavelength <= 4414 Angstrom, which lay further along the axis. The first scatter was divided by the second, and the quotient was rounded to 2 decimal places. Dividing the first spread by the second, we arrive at 0.94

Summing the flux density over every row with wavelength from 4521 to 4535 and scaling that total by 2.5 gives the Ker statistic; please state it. 413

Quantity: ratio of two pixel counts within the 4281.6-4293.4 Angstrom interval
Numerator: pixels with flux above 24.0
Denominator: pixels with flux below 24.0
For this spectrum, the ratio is 0.50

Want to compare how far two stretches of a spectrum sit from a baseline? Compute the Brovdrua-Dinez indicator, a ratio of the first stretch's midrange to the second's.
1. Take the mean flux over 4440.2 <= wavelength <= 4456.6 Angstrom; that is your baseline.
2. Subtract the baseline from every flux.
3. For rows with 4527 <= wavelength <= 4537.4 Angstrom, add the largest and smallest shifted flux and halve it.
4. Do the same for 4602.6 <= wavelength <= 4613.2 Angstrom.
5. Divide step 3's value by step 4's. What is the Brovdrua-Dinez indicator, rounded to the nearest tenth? 1.3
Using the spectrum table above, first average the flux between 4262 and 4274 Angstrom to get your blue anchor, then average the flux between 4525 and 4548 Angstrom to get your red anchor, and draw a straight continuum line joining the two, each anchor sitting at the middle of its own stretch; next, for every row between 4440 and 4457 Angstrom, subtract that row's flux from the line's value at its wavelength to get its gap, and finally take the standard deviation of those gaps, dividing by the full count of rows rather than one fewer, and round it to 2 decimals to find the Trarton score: 1.04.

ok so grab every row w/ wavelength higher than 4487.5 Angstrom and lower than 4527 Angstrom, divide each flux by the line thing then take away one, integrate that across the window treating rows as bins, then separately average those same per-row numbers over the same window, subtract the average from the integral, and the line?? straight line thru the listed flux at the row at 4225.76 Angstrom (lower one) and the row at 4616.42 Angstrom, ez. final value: 1.3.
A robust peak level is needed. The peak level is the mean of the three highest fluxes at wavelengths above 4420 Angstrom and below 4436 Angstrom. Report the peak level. 24.0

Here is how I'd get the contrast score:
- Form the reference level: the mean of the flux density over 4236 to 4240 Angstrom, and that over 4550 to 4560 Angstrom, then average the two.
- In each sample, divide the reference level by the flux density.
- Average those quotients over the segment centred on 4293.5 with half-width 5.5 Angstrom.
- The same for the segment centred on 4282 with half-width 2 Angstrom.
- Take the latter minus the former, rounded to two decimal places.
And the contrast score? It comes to 0.08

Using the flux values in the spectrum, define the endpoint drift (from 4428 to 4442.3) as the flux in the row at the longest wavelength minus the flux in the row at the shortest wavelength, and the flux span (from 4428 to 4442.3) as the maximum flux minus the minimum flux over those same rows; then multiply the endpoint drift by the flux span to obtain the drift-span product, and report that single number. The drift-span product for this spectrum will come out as 17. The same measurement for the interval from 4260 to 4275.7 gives 20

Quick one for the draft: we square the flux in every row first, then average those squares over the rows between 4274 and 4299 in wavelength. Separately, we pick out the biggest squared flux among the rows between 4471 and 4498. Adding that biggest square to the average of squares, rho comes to 1159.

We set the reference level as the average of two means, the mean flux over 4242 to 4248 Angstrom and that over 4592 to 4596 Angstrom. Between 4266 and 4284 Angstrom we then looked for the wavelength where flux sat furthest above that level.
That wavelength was 4270.76 Angstrom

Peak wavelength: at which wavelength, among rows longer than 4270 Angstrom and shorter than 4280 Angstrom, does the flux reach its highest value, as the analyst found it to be 4270.76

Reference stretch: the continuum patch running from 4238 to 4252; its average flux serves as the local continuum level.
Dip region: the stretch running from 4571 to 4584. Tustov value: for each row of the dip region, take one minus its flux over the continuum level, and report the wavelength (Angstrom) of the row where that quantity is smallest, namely 4574.09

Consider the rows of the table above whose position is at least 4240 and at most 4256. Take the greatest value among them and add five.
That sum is 28.9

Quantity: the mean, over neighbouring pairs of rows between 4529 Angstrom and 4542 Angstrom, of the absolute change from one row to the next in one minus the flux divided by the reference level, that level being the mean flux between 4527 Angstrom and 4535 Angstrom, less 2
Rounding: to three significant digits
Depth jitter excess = -1.96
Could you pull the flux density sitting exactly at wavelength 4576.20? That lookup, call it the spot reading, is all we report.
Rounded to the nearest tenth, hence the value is 23.9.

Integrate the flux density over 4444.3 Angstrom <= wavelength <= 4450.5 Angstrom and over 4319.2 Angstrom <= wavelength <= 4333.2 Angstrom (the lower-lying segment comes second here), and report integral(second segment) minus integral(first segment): 155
